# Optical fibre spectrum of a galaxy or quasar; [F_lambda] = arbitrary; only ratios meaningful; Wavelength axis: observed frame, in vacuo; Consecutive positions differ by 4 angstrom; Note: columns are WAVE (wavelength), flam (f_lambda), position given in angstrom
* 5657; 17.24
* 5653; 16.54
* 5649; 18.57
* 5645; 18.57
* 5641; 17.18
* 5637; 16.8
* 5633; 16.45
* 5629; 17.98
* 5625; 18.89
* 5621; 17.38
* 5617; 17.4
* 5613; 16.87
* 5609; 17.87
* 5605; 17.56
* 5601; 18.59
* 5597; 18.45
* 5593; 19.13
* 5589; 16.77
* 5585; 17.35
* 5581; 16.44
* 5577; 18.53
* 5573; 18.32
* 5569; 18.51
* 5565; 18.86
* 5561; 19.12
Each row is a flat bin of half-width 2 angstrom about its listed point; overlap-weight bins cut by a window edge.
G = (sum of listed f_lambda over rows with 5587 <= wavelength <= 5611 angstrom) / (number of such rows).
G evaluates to 18.06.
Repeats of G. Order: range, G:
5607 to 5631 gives 17.73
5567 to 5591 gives 17.65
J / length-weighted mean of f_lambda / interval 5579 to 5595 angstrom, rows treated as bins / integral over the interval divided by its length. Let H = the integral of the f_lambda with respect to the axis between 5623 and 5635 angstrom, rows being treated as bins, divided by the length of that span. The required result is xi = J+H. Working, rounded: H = 17.8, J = 17.4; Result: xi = 35.2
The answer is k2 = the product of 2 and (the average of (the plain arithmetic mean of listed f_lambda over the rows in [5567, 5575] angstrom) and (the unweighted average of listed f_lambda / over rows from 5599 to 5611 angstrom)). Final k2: 36.4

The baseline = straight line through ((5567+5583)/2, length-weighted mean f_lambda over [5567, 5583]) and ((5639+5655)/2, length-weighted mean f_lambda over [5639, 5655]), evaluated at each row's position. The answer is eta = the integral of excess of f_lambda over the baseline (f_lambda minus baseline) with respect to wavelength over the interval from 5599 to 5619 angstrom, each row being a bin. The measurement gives -3.6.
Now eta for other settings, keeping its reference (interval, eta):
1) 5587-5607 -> 4.4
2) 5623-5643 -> -6.0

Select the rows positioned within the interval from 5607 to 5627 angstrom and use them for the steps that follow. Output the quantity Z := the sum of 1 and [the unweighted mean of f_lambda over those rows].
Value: 18.7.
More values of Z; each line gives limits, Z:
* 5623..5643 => 18.5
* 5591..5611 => 19.3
